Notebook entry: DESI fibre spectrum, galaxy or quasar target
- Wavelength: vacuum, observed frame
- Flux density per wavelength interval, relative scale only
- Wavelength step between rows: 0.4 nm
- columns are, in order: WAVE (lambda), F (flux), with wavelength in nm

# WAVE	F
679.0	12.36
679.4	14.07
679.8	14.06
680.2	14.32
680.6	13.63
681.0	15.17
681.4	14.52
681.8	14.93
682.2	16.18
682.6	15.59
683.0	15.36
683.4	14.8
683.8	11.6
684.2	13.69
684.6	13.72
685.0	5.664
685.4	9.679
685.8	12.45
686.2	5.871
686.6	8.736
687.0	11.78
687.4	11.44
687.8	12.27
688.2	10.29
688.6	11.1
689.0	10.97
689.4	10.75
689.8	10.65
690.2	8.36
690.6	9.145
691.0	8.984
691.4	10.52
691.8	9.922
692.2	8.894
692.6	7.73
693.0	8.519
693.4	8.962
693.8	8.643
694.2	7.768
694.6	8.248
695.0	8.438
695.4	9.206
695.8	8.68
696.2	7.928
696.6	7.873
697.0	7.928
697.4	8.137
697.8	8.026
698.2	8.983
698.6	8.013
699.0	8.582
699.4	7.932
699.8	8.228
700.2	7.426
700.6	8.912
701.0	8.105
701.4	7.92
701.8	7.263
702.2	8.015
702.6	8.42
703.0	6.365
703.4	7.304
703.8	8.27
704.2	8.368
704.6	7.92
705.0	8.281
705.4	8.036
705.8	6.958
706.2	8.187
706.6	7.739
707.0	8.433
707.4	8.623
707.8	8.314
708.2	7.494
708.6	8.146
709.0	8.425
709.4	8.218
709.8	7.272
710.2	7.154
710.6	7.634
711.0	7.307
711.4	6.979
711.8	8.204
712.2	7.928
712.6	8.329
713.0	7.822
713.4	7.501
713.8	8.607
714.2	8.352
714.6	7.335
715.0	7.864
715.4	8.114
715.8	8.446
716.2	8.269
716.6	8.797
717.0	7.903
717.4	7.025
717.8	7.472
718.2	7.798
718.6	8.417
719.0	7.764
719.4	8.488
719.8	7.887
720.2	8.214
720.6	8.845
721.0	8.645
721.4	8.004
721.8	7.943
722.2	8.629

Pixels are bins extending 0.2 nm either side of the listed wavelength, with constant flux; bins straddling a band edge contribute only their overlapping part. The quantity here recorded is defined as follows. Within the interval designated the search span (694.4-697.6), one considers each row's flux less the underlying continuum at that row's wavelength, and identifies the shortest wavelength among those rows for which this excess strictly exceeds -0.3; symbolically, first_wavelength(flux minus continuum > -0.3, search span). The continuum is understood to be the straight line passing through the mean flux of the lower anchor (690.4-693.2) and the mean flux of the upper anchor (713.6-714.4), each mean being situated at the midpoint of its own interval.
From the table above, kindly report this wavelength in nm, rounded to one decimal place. 695.4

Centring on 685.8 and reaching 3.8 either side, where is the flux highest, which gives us 682.2 nm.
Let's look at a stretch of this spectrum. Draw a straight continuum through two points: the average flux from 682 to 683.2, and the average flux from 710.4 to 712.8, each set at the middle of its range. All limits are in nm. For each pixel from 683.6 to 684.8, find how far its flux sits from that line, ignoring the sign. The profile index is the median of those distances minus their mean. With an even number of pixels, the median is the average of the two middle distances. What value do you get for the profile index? -0.69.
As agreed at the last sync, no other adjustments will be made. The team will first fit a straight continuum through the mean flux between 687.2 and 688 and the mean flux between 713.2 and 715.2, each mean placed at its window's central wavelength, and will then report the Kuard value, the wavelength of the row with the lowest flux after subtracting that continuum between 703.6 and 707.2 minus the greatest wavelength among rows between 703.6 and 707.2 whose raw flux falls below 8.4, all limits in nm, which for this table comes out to -0.80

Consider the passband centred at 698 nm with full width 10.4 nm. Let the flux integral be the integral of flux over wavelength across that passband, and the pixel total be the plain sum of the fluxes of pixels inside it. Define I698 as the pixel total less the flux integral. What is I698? 128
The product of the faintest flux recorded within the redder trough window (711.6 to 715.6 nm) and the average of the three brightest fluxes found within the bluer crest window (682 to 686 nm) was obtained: 115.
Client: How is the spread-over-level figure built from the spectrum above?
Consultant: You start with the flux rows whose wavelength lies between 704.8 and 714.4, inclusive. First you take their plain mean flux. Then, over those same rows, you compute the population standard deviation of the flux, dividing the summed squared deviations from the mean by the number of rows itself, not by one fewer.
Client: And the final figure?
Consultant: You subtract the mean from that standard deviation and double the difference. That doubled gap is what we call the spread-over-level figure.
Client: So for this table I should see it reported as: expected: -14.8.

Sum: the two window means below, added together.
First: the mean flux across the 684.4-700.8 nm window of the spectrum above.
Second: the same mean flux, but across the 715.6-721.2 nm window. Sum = 17.3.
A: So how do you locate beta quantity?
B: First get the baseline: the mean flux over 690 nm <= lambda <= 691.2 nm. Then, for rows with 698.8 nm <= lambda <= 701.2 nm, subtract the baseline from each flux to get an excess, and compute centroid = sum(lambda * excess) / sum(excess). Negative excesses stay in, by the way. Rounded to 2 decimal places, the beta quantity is 700.01 nm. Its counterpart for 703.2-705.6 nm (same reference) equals 704.26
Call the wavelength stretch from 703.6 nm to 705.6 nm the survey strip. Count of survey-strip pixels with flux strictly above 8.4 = 0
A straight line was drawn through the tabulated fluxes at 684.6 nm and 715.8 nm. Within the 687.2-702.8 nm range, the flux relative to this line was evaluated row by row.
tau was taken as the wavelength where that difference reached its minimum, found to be 692.6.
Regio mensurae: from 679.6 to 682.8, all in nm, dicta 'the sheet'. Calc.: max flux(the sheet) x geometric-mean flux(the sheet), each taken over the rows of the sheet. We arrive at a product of 239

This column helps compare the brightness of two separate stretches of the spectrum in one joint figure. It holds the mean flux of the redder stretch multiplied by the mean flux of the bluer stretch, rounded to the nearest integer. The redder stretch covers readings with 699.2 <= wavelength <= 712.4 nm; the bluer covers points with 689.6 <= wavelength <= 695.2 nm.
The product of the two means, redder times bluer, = 70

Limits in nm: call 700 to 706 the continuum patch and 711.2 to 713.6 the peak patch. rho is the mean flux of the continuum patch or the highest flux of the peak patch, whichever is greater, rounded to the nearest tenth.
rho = 8.3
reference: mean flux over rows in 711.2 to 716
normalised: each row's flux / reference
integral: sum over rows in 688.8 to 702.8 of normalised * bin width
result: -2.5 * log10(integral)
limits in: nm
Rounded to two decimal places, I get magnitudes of -2.95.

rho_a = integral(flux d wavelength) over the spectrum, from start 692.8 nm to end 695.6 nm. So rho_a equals 23.9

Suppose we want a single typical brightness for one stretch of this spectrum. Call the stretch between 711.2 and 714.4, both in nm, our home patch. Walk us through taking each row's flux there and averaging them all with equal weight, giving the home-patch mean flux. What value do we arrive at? 8.0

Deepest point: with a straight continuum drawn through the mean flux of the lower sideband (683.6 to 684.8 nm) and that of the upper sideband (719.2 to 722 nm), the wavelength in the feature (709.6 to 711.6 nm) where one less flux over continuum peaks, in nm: 711.4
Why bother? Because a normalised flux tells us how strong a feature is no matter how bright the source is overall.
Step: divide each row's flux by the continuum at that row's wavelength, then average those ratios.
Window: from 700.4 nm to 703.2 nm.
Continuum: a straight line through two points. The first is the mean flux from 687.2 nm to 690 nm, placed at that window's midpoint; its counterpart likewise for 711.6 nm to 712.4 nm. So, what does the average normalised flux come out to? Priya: 0.838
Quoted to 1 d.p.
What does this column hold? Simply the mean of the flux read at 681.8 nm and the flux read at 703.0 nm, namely 10.6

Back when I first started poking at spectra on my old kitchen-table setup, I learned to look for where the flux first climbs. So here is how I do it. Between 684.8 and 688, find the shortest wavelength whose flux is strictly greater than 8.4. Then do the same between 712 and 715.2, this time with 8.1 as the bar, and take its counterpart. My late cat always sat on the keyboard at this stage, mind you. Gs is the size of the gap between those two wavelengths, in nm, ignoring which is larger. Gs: 27.20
